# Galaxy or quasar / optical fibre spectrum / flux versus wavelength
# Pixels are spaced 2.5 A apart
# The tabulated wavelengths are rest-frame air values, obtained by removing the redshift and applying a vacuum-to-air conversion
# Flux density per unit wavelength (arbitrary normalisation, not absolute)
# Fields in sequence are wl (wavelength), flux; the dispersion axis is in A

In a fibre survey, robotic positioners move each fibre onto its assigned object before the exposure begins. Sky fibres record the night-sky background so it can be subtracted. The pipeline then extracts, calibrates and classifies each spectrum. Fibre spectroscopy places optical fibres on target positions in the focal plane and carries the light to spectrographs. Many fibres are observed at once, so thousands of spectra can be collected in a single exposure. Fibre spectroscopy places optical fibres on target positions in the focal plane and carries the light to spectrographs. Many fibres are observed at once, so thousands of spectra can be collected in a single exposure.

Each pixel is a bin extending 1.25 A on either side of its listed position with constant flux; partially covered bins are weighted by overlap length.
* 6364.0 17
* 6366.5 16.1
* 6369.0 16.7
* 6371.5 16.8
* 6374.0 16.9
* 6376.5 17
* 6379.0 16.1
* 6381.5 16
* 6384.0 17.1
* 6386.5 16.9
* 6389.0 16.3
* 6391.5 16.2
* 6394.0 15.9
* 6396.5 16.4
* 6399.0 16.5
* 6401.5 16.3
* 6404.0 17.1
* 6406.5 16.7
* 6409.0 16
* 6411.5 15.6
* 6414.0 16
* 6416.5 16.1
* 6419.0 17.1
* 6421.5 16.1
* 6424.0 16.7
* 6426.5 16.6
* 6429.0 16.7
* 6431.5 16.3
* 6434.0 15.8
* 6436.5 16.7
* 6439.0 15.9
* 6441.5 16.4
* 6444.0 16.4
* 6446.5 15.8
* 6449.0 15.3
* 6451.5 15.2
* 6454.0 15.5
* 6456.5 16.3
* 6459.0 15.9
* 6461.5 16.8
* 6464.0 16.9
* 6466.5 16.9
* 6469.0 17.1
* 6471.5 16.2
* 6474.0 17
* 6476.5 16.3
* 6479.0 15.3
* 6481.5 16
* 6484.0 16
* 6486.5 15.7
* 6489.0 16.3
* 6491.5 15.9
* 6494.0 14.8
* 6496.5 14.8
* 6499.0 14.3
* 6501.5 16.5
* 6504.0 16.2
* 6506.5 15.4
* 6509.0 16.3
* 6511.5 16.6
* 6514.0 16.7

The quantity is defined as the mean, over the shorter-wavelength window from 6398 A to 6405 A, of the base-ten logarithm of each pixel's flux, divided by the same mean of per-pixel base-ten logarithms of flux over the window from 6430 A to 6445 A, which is 1.008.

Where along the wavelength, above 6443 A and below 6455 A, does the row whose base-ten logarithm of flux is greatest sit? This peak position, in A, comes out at 6444.0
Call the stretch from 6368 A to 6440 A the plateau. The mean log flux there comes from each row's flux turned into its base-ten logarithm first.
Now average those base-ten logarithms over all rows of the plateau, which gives 1.216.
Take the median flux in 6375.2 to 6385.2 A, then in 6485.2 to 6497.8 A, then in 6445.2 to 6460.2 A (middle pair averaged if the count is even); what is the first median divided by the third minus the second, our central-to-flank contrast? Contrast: -331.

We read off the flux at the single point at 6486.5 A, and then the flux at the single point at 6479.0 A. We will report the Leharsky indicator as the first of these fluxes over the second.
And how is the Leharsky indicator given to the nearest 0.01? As 1.03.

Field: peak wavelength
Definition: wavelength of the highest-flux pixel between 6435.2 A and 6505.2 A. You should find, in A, 6469.0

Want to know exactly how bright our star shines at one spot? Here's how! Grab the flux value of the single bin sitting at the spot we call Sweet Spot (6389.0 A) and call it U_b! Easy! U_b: 16.3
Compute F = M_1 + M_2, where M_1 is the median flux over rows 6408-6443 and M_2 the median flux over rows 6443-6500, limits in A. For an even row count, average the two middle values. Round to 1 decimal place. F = 32.2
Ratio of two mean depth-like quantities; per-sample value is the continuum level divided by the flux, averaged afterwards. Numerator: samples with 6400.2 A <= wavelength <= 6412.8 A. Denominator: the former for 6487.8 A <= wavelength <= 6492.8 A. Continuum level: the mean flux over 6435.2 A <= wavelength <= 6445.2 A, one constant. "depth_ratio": 0.99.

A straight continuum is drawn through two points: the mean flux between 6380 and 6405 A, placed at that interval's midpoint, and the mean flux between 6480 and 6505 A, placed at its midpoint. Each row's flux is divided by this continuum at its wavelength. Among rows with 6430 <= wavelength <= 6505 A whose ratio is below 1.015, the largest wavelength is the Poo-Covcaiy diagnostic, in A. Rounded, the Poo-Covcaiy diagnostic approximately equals 6499.0 A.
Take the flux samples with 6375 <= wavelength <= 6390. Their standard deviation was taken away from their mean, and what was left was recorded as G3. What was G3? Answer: 16.1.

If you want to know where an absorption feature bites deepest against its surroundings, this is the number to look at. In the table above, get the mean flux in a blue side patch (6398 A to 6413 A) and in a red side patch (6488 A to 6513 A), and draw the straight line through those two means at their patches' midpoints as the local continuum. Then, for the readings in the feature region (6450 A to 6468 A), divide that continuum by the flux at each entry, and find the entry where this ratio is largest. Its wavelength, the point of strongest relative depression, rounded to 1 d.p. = 6451.5 A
